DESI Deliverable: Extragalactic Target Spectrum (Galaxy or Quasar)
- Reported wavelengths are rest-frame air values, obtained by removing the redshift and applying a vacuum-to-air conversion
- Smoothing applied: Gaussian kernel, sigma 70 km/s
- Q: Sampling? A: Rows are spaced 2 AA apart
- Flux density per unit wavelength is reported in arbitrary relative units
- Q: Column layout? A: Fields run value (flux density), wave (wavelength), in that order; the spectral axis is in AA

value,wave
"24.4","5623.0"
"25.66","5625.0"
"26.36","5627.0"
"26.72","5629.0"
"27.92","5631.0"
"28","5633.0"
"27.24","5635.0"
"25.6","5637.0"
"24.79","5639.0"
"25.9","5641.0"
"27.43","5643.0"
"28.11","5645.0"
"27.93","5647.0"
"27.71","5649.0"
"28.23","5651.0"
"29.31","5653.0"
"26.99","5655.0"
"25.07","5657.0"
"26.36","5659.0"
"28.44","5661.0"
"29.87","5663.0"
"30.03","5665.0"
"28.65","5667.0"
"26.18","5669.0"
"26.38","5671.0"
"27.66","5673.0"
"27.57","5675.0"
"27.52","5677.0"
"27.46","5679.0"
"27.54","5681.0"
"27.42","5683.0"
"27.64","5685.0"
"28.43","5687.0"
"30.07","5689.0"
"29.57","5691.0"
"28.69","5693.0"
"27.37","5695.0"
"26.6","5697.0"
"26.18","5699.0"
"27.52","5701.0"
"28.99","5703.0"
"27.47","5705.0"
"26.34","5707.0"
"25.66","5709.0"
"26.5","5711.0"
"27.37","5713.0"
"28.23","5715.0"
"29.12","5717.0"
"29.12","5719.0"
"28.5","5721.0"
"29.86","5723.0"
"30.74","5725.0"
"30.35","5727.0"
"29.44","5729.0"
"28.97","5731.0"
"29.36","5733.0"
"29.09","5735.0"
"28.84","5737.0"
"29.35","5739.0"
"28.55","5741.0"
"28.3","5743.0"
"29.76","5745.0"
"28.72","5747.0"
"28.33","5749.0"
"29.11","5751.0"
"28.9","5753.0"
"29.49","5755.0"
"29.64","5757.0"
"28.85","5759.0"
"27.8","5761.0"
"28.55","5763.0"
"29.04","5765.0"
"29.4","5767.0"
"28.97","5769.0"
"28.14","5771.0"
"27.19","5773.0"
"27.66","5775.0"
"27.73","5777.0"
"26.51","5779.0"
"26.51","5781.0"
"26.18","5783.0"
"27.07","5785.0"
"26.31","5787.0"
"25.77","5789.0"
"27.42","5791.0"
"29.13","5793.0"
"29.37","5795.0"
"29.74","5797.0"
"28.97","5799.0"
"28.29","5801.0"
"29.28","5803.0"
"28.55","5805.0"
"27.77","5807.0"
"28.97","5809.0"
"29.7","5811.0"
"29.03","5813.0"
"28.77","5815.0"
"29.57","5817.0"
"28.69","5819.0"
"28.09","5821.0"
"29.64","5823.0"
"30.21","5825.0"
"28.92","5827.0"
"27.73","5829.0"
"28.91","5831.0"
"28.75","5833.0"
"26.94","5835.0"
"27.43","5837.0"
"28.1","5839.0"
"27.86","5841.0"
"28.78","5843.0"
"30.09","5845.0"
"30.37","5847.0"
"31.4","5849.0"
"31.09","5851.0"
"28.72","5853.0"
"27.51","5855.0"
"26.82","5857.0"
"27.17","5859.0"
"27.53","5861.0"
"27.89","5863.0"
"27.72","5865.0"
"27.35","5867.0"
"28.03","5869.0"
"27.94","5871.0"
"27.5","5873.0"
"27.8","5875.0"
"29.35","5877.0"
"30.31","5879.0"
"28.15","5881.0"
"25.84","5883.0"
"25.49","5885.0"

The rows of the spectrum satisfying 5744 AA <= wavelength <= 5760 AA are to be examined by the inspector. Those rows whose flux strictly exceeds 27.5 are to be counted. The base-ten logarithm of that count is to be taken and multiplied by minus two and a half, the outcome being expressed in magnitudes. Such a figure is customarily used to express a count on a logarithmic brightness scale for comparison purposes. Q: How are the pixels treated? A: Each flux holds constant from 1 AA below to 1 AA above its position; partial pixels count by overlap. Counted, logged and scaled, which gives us -2.3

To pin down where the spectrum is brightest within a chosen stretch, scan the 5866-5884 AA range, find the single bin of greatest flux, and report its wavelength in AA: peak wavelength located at 5879.0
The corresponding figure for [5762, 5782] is 5767.0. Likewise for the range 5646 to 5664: 5663.0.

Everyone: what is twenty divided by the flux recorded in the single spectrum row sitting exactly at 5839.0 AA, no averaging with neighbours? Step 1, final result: 0.71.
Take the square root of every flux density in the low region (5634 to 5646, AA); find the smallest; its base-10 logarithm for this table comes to 0.697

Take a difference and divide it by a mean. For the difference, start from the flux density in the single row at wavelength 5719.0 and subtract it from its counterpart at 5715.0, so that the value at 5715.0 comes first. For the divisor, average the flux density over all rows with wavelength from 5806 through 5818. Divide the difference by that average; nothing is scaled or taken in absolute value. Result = -0.031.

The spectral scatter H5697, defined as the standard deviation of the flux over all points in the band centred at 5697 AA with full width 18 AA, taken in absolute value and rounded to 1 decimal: 1.3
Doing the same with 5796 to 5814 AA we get 0.6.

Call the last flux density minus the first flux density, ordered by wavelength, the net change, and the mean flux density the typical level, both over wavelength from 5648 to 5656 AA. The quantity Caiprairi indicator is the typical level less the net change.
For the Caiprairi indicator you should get 28.8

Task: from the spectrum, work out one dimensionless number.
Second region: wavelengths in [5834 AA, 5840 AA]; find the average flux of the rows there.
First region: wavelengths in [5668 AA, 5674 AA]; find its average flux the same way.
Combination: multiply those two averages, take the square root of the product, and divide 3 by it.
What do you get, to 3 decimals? 0.111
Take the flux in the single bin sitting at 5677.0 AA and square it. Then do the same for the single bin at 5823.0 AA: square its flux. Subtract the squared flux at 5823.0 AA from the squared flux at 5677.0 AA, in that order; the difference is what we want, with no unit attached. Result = -121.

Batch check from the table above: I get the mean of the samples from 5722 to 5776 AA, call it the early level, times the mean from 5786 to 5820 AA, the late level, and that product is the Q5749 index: 827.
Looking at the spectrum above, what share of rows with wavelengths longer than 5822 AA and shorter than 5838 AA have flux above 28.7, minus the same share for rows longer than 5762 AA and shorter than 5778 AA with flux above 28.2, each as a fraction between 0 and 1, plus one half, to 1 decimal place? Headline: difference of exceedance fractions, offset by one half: 0.6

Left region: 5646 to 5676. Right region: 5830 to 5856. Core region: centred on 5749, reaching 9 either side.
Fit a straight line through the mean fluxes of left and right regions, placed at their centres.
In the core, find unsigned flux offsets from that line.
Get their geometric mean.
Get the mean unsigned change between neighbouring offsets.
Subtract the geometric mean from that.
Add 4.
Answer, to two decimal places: 4.31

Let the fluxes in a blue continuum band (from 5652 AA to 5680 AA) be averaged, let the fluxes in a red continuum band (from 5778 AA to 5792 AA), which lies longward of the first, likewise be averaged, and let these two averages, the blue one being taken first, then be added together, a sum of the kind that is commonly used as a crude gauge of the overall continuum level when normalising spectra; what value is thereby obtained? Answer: 54.22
